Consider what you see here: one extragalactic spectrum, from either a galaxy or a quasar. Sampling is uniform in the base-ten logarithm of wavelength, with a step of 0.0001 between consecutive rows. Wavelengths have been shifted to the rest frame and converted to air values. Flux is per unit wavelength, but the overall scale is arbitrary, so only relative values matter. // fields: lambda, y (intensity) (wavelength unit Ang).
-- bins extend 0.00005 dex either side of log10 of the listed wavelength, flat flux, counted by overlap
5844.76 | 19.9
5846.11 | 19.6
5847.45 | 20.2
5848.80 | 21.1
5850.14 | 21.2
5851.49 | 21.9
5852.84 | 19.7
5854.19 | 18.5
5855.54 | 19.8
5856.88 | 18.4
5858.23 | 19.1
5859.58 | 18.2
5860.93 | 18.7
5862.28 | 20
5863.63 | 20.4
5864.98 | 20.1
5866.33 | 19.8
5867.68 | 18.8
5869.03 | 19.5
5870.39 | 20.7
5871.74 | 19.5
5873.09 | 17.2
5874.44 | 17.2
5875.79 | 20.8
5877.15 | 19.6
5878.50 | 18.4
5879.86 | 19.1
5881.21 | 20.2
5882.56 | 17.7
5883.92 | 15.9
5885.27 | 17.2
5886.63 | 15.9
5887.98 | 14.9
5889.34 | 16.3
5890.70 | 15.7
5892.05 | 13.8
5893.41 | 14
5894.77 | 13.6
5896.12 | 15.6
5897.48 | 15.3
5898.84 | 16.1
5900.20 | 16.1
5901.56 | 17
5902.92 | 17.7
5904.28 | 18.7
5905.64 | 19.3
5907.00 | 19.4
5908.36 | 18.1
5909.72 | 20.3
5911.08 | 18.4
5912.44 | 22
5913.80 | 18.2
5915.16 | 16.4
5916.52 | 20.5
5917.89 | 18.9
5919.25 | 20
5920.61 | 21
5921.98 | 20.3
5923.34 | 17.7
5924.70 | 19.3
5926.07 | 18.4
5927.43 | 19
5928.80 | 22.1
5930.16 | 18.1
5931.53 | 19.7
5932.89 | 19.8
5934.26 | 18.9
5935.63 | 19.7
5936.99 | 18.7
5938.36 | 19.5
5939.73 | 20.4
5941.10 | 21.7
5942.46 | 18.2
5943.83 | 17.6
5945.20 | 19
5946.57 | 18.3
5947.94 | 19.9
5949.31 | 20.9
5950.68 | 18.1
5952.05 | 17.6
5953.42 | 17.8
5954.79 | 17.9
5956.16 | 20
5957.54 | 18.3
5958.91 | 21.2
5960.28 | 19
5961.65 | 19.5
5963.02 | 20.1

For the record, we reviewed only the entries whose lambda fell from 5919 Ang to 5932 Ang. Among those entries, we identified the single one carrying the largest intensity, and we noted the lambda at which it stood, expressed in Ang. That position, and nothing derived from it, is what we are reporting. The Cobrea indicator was 5928.80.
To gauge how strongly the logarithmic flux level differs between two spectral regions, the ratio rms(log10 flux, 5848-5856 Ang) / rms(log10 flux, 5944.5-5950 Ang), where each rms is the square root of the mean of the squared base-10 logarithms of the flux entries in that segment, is 1.01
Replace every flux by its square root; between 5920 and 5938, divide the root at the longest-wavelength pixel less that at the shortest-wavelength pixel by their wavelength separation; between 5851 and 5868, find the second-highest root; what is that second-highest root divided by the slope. -287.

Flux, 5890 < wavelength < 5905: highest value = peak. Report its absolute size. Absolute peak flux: 19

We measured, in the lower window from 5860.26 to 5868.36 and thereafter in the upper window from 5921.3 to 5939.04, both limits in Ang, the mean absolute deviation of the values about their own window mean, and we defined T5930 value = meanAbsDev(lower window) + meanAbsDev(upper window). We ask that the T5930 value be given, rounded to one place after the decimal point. 1.4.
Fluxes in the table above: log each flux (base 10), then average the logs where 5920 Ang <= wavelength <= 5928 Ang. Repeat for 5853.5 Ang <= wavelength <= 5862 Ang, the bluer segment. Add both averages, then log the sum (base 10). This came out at 0.408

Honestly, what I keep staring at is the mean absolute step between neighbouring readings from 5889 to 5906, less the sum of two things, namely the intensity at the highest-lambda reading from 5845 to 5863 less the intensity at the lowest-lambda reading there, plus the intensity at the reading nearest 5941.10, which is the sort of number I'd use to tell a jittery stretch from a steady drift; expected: -21.3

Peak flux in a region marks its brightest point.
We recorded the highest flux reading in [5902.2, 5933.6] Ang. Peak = 22.1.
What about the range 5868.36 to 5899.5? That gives 20.8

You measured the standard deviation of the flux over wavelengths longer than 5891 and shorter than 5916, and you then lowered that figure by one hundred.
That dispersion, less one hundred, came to -97.7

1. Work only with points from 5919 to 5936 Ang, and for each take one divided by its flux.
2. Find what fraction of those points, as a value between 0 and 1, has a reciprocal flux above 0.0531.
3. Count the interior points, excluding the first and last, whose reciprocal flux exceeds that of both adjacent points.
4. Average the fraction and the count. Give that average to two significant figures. 2.1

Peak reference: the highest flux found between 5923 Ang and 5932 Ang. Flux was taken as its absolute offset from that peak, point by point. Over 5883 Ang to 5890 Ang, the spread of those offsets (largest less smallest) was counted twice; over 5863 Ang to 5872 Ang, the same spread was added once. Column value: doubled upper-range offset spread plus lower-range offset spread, 6.5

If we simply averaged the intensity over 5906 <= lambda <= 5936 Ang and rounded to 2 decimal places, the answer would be 19.37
